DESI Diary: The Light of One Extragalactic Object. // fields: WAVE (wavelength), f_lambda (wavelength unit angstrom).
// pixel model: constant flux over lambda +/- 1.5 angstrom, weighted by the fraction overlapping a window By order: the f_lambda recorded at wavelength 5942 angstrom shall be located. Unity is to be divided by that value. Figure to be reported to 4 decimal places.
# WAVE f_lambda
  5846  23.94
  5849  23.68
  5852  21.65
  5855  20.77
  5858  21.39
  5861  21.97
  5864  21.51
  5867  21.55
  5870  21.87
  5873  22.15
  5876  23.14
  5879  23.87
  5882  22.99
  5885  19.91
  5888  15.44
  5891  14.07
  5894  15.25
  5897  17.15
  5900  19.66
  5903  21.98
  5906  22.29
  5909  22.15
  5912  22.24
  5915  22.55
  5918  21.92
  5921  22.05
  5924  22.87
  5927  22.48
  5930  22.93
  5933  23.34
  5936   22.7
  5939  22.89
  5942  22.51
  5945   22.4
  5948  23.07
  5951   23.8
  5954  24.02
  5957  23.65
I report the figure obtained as 0.0444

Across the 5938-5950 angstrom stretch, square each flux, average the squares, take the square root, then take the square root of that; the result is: 4.766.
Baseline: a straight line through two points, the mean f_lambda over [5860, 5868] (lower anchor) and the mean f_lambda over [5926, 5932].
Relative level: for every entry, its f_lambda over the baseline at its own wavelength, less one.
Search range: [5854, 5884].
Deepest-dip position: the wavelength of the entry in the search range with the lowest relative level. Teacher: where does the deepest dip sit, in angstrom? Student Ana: 5855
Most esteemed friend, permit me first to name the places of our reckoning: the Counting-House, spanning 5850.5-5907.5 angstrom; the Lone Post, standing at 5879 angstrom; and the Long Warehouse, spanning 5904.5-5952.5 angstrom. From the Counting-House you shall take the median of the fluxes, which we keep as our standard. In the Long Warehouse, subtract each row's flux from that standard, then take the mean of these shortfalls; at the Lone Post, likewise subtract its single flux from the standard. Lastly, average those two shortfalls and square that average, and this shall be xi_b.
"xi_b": 2.9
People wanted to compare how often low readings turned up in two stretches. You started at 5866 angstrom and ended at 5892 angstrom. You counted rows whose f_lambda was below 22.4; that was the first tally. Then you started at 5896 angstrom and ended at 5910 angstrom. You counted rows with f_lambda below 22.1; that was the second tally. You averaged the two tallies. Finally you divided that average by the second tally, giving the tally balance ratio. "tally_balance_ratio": 1.5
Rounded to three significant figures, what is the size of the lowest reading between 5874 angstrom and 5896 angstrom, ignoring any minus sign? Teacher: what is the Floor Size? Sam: 14.1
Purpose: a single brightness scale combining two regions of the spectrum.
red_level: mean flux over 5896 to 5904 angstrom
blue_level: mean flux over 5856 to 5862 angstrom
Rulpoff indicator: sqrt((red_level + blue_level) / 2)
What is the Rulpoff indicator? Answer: 4.54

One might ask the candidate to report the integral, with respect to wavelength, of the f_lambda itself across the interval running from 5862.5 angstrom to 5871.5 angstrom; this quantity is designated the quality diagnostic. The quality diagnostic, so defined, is 195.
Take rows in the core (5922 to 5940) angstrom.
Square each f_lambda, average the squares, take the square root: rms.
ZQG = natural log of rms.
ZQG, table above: 3.13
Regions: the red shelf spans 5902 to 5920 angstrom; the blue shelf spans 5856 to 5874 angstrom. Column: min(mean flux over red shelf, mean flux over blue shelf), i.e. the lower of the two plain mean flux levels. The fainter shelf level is 21.7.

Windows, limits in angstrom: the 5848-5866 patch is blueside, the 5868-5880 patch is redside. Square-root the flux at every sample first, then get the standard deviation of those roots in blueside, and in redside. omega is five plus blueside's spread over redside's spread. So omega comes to 6.1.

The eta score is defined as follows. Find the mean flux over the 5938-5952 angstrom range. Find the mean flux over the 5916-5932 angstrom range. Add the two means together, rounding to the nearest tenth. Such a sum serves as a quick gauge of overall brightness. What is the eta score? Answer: 45.4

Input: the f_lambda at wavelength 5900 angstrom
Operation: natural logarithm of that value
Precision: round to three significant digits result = 2.98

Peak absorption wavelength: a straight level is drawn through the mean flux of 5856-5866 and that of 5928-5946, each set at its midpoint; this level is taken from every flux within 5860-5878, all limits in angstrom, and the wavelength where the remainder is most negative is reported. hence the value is 5867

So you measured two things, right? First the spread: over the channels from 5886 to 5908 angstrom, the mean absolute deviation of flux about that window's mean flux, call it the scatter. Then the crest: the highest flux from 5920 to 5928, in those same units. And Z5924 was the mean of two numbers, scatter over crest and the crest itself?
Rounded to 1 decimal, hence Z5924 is 11.5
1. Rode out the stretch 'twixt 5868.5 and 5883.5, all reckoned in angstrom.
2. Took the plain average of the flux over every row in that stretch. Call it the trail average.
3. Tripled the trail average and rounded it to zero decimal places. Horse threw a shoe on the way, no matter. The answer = 68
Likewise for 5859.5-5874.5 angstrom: 65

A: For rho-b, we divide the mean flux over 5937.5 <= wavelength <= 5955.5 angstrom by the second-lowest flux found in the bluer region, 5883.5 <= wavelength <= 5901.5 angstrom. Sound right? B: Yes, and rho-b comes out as 1.52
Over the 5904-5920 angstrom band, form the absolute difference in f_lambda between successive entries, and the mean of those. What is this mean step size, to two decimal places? 0.29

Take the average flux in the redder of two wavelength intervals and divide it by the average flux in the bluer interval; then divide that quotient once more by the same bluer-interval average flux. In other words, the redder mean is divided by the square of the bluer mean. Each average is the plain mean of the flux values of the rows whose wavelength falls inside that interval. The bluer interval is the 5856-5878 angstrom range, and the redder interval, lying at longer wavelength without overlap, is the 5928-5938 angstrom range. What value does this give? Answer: 0.048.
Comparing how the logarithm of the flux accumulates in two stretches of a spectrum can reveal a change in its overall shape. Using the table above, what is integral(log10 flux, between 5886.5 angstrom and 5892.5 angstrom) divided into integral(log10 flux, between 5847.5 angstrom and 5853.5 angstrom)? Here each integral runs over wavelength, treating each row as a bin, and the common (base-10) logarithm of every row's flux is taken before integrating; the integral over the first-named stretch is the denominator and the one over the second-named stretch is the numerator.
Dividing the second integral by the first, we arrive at 1.16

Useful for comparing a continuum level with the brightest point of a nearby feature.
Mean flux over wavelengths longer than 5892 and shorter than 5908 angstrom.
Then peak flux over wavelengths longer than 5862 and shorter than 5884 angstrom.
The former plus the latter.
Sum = 43.1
